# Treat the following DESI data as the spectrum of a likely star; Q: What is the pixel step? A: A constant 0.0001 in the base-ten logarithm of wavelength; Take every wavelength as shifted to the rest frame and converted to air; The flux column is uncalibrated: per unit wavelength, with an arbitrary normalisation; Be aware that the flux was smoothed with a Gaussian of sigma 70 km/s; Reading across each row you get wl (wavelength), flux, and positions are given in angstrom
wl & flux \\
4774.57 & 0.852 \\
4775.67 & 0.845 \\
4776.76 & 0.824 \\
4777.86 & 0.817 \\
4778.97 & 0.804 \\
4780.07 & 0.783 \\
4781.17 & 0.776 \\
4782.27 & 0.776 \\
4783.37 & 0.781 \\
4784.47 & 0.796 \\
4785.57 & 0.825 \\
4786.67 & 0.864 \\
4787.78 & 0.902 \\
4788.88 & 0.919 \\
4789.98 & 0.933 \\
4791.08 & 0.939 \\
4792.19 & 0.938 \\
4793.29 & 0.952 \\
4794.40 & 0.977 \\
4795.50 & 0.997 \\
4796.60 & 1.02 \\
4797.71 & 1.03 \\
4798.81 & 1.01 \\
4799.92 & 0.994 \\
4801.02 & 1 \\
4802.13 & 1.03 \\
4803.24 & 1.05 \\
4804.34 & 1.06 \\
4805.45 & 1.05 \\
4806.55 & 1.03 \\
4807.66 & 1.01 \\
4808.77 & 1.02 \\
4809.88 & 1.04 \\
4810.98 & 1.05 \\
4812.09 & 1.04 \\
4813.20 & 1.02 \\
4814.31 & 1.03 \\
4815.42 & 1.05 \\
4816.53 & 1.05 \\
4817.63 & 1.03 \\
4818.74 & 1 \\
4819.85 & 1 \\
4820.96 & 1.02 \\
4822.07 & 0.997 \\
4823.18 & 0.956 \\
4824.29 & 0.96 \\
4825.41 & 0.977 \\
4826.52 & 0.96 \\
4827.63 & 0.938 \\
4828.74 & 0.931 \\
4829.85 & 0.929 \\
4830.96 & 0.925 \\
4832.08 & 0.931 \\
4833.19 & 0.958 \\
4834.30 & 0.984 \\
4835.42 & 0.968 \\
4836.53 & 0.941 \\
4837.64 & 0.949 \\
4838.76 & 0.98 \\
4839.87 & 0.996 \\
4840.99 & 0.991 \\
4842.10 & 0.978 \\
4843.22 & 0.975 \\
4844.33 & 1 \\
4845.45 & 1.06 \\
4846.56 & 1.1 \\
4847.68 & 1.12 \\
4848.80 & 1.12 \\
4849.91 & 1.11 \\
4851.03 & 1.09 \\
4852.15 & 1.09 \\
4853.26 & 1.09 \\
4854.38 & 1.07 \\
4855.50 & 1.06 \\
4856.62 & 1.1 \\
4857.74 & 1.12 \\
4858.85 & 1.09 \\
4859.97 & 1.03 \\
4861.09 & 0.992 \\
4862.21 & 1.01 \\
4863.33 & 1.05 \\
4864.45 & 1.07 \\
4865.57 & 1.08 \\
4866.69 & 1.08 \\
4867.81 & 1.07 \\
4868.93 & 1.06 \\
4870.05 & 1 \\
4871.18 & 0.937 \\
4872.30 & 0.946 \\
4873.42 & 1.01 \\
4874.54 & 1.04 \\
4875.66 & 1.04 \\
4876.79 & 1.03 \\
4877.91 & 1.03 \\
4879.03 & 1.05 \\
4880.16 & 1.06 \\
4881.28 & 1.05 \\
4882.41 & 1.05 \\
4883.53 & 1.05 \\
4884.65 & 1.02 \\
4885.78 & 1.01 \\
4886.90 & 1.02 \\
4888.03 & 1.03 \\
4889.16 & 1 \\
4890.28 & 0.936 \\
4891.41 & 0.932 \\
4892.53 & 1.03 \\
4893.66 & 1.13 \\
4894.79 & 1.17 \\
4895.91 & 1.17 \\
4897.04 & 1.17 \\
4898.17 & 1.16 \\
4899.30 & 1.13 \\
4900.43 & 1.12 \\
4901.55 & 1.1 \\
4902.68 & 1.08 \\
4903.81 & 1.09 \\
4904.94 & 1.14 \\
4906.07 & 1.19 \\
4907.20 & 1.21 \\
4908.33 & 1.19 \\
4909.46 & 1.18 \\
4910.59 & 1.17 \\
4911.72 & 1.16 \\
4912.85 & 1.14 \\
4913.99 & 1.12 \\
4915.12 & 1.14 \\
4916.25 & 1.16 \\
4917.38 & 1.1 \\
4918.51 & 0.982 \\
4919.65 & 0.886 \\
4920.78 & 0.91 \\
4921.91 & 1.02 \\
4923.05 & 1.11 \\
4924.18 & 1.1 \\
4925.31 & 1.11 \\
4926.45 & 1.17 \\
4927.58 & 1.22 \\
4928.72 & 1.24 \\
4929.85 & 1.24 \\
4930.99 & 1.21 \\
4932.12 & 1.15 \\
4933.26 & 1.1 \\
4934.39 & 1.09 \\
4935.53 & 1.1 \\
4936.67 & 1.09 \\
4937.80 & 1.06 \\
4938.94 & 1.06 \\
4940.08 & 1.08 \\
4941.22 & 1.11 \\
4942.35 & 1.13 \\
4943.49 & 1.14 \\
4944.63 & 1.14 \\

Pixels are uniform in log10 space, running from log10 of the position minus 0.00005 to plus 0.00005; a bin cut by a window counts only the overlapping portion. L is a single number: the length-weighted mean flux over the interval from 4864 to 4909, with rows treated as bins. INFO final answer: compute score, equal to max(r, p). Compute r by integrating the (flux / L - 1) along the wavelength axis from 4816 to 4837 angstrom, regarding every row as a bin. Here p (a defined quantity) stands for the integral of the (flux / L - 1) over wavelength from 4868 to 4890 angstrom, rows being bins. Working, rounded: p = -0.9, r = -1.9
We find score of -0.9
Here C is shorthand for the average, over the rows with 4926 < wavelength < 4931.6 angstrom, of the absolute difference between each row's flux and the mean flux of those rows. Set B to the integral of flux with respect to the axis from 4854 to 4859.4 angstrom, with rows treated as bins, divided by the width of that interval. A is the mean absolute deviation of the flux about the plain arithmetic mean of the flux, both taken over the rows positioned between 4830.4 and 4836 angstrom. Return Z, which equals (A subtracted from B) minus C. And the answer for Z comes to 1.05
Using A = 0.020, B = 1.09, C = 0.021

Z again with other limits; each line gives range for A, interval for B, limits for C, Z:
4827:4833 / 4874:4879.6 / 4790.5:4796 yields 1.01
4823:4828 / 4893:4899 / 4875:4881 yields 1.14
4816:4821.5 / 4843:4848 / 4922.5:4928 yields 1.00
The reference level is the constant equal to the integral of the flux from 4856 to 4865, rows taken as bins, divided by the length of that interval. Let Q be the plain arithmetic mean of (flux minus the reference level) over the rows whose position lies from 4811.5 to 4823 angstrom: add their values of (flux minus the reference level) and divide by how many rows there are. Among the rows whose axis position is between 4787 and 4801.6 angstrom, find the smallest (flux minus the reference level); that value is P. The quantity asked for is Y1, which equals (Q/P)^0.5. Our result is 0.5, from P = -0.16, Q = -0.034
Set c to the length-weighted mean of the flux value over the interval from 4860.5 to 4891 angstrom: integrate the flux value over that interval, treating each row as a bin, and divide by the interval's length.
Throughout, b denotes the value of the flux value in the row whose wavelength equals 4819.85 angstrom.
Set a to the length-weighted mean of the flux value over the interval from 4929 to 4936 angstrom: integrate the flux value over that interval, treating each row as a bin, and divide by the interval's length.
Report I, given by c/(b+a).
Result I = 0.476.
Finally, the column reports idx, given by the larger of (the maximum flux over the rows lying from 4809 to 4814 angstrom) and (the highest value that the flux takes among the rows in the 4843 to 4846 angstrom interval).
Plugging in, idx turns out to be 1.06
